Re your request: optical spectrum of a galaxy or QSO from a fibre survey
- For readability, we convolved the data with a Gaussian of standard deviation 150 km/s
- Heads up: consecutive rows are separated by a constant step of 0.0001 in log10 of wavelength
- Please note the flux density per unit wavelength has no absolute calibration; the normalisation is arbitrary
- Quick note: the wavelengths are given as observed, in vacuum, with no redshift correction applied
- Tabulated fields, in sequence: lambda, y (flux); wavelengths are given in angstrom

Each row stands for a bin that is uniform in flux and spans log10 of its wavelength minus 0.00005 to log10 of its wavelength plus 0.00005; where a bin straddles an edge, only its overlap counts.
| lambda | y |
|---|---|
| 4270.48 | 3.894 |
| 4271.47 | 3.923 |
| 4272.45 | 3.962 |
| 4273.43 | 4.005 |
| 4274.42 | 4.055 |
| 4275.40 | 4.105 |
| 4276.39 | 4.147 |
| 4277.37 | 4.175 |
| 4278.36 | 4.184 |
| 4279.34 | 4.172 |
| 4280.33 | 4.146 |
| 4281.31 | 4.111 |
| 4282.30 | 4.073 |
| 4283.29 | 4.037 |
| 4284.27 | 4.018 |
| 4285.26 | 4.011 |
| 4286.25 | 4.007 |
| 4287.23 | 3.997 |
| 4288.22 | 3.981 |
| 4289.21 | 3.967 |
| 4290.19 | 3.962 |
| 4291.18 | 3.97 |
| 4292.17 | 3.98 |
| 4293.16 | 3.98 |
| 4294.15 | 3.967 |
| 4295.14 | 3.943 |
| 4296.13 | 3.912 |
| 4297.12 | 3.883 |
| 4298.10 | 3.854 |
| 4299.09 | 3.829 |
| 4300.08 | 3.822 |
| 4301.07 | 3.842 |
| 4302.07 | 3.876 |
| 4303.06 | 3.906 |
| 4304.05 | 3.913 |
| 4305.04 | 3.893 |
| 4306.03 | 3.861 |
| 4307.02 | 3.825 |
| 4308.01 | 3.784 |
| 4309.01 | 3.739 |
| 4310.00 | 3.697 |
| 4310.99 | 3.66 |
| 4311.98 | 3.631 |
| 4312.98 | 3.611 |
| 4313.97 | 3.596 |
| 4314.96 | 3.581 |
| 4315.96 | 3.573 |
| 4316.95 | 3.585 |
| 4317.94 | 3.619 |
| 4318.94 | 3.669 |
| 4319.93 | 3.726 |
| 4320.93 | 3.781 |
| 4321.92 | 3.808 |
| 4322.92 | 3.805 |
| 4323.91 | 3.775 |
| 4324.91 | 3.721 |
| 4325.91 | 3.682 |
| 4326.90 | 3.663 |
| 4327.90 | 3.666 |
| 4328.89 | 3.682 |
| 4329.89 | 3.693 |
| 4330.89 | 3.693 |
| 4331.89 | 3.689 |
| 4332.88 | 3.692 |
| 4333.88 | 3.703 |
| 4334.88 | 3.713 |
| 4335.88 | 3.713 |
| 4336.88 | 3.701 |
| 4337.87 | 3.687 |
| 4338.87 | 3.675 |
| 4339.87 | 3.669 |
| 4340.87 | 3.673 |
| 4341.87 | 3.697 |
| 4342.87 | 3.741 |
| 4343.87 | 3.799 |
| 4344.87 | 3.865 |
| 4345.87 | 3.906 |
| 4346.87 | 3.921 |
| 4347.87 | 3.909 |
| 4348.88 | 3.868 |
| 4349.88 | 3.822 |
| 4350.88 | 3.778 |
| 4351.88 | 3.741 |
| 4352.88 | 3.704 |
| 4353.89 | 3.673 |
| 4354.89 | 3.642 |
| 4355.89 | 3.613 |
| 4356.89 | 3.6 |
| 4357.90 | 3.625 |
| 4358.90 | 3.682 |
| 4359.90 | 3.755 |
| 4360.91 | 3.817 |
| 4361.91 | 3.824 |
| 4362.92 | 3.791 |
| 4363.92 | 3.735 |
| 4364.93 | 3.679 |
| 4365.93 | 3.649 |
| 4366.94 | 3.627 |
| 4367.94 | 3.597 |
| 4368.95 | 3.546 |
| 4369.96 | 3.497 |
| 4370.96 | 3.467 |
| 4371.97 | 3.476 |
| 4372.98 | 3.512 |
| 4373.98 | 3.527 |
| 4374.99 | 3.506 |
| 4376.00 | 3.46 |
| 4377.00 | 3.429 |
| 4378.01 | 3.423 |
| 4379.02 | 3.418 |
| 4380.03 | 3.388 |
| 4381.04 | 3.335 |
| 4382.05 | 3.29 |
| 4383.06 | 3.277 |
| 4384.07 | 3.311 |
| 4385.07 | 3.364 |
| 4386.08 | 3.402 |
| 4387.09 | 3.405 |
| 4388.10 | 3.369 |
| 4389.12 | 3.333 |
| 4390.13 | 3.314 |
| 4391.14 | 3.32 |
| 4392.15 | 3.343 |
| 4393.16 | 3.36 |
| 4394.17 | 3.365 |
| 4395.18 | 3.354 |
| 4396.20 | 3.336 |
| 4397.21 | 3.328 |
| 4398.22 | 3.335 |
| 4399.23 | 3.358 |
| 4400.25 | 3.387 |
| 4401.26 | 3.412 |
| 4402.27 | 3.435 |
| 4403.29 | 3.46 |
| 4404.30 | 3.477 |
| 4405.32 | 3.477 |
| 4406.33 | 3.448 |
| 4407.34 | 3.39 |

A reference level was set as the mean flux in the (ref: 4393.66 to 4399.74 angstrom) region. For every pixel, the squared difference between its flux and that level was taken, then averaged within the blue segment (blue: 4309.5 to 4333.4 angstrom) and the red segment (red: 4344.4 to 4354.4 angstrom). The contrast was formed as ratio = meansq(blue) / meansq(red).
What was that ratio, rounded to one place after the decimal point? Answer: 0.5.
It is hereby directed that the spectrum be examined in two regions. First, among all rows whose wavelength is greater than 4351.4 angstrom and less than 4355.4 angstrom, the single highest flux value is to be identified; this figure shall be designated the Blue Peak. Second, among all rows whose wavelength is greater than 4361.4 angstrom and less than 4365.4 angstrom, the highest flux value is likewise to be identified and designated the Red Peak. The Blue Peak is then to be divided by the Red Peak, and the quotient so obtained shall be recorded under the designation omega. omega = 0.98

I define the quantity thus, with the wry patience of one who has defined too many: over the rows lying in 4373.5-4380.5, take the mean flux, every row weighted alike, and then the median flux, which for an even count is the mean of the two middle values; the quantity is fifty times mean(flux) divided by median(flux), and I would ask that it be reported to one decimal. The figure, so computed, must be 50.3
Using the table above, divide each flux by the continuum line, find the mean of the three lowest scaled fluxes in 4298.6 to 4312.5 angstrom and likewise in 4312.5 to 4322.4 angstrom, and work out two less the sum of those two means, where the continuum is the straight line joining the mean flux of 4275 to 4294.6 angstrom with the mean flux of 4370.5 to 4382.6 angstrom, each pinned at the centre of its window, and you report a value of 0.123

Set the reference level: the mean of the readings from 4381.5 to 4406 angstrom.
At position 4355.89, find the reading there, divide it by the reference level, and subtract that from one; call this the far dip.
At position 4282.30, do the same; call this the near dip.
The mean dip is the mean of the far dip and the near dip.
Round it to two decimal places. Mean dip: -0.14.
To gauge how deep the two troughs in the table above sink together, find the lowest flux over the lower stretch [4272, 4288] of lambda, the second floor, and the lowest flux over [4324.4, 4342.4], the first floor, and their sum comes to 7.6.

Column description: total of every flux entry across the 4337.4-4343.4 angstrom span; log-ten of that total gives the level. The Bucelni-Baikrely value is 1.345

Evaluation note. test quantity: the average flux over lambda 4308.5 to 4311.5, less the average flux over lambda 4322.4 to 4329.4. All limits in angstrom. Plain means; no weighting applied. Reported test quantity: -0.01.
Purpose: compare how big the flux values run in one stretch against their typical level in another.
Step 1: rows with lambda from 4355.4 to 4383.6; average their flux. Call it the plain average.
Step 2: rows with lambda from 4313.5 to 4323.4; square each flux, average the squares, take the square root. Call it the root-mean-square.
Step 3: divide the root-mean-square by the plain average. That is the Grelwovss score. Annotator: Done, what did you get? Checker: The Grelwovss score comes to 1.03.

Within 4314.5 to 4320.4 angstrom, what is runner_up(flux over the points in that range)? 3.669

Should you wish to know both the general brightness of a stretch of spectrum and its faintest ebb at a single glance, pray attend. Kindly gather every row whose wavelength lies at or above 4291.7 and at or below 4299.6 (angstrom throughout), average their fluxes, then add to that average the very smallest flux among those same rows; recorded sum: 7.75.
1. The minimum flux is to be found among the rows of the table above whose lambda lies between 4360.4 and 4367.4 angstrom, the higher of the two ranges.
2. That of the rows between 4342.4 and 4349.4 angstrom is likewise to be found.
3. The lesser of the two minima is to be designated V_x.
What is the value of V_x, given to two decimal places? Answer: 3.63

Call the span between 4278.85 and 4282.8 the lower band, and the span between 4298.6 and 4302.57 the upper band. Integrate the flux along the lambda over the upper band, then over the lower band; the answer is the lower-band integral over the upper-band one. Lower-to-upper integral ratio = 1.07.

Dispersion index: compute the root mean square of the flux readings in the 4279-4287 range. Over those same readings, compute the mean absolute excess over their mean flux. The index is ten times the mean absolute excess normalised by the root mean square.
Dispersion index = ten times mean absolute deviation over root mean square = 0.13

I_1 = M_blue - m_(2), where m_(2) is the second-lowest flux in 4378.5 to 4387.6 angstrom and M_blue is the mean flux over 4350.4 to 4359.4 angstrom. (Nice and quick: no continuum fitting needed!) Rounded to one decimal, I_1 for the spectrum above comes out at 0.4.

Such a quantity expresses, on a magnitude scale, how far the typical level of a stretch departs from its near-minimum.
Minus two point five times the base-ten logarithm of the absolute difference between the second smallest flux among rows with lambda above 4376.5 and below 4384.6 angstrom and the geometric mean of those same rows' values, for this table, 2.9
